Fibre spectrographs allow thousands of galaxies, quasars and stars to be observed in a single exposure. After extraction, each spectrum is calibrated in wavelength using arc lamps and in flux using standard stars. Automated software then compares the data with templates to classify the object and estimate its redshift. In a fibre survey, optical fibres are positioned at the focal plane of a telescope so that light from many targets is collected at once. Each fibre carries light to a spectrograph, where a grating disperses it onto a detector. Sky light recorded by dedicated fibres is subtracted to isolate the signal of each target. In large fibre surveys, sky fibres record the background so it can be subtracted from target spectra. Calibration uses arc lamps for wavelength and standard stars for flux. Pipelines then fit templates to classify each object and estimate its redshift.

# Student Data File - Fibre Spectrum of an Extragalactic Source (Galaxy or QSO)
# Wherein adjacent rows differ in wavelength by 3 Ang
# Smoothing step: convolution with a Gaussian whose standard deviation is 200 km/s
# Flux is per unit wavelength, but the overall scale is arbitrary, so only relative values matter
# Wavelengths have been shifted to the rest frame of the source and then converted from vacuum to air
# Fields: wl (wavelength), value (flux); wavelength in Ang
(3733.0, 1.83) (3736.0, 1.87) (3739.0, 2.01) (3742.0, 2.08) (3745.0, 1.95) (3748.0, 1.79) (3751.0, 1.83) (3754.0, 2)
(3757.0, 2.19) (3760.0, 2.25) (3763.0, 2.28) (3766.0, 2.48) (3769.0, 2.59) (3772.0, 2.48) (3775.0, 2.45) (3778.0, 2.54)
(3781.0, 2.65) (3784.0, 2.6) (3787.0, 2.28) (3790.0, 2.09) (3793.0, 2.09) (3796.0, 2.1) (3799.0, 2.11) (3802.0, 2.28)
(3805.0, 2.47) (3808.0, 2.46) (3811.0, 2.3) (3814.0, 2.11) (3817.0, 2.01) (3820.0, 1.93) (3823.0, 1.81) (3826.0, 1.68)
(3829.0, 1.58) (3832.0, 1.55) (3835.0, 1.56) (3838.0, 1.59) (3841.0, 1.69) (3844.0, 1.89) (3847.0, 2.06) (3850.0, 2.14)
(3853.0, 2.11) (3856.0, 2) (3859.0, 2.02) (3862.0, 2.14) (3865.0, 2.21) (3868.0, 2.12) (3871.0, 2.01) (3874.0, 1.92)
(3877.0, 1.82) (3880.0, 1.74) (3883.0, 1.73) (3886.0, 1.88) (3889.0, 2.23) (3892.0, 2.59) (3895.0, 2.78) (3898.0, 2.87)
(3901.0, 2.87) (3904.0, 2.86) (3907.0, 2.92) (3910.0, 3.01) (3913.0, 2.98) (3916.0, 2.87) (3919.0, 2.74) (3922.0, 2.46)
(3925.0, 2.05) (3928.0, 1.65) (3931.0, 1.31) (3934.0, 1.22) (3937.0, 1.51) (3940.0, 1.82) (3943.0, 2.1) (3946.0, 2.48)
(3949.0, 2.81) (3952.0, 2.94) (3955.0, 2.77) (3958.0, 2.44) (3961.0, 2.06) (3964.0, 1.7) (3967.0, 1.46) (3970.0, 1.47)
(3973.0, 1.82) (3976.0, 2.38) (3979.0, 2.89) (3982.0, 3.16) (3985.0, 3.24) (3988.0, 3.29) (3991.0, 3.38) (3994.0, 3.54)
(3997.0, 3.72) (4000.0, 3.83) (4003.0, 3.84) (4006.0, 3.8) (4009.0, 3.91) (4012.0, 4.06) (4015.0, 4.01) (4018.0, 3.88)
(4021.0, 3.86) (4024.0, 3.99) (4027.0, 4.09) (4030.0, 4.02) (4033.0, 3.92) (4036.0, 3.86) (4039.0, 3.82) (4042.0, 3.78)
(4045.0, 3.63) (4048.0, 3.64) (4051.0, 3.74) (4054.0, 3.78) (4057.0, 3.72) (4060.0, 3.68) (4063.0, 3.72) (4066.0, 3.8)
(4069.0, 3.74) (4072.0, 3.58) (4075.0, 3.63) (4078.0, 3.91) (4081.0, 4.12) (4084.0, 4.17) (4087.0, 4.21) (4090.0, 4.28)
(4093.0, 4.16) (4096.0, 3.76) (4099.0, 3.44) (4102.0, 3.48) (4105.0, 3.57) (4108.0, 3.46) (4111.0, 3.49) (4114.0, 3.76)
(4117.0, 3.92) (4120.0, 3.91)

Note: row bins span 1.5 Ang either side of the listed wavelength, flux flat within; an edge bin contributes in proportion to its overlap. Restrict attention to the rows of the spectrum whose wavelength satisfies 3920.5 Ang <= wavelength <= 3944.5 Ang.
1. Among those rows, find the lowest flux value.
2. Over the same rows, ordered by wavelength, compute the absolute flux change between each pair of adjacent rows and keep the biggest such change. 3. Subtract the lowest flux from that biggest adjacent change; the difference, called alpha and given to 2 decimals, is -0.81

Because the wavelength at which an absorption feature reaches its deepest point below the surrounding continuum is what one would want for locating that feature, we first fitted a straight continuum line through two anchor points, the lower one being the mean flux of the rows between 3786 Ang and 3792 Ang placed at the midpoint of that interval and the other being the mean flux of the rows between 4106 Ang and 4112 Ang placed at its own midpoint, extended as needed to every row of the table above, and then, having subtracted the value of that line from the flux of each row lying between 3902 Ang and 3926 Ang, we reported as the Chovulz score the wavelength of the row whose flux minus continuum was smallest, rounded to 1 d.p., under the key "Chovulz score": 3925.0 Ang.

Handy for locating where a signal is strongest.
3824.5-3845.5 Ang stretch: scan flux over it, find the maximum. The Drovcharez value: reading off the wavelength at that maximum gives 3844.0 Ang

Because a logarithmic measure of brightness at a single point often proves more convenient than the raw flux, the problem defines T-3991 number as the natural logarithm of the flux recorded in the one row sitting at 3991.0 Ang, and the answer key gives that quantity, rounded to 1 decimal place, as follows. 1.2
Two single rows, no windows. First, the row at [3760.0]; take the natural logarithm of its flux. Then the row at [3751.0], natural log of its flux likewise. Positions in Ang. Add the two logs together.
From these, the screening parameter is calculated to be 1.42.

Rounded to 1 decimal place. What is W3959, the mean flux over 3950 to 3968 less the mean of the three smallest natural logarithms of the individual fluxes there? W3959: 1.7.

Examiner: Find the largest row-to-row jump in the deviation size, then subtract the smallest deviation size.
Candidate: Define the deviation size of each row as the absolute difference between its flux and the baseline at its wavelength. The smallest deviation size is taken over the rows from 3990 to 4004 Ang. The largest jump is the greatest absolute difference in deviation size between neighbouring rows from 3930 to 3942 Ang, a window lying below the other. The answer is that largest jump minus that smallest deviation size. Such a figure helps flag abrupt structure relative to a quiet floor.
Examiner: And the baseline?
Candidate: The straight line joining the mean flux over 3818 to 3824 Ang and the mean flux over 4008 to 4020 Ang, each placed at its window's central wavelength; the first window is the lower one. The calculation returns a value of 0.27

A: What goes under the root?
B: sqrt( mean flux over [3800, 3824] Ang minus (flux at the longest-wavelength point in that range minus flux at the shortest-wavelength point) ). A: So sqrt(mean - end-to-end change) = 1.63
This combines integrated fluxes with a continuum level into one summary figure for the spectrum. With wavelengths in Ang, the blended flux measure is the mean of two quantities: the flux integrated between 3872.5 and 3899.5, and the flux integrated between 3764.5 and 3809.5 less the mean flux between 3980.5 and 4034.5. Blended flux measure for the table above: 81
